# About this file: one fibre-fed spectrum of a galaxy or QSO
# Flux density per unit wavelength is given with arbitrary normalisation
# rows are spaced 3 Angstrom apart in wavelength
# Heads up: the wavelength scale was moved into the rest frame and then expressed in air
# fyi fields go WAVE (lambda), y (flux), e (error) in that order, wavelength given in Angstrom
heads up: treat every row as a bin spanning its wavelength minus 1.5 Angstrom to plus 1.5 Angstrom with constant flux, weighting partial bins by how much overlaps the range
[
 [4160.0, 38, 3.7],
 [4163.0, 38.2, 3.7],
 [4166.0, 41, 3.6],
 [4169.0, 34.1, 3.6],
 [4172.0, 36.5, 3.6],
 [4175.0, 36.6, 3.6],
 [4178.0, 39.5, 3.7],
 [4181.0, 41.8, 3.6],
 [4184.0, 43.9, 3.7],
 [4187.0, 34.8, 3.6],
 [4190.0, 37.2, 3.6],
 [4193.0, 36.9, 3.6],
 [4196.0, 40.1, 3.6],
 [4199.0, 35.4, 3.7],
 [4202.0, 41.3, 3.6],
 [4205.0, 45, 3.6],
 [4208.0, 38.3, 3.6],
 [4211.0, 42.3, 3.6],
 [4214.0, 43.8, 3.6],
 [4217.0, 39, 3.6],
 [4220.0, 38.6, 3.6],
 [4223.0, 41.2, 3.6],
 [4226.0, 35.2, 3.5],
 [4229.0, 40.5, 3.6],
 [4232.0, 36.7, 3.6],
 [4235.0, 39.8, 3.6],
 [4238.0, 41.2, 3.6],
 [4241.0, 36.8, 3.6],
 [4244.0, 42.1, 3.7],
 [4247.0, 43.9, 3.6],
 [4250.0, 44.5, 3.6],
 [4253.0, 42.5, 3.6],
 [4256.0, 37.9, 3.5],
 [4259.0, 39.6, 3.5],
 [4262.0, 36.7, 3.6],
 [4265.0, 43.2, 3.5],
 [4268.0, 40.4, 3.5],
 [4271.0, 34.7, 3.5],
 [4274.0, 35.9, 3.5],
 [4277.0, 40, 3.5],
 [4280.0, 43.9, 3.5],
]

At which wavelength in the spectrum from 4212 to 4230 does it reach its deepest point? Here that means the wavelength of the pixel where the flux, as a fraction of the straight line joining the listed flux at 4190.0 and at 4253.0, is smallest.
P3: 4226.0 Angstrom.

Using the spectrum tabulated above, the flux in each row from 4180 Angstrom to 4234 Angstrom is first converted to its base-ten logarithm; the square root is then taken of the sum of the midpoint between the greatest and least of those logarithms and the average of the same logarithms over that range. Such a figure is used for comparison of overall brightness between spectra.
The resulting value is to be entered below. 1.787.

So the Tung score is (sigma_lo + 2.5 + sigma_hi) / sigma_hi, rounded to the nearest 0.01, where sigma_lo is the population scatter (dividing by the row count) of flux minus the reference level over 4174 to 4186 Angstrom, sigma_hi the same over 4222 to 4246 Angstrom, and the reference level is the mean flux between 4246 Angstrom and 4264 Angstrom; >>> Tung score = 3.16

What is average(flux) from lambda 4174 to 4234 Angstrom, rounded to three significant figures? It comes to 39.4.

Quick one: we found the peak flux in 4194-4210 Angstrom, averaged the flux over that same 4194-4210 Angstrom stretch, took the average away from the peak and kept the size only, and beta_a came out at 5.0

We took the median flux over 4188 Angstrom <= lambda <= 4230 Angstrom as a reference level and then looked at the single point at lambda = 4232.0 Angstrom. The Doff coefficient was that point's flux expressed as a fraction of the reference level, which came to 0.93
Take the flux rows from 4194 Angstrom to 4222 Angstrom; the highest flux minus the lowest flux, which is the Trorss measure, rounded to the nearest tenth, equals 9.6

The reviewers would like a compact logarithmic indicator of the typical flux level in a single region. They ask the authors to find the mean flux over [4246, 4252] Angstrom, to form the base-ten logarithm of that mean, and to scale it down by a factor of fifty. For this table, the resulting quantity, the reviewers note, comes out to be 0.0329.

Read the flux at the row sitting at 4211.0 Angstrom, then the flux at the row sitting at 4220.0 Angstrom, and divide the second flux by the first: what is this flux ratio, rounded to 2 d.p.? 0.91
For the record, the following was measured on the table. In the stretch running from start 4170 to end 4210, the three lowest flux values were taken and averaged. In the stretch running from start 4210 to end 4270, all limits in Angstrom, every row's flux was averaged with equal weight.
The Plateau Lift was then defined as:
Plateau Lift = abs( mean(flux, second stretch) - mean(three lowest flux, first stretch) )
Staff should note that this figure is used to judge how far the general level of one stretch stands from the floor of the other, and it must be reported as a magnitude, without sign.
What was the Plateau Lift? 4.7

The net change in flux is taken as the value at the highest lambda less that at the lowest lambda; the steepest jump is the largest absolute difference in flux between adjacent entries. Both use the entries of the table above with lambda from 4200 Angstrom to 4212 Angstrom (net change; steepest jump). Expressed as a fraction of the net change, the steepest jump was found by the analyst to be 6.7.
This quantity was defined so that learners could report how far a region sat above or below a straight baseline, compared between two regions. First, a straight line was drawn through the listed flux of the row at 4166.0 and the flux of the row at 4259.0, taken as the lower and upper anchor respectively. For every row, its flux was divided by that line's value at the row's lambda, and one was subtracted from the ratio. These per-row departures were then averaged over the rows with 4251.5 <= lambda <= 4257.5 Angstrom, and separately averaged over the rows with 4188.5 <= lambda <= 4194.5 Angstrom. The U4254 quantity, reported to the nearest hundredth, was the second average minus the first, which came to -0.10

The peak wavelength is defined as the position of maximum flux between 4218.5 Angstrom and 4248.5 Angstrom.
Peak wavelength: 4247.0 Angstrom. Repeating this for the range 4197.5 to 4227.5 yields 4205.0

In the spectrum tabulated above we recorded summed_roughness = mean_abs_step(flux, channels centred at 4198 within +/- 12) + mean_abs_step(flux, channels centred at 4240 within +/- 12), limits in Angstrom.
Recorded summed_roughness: 6.76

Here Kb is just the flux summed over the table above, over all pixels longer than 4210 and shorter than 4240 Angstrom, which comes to 398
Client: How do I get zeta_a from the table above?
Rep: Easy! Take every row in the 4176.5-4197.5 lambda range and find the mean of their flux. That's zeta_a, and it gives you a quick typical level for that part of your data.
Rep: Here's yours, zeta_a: 39.2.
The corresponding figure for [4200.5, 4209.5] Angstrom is 41.5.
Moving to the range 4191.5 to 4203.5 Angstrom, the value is 38.4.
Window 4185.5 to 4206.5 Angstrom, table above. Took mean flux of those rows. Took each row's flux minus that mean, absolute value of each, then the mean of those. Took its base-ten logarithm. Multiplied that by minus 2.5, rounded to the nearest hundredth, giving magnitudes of -1.18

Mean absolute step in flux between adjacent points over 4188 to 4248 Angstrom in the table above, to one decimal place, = 3.6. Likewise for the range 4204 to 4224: 3.3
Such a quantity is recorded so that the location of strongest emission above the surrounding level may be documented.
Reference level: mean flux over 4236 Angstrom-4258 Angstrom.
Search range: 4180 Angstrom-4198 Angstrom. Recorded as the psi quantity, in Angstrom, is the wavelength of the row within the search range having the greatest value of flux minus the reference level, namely 4184.0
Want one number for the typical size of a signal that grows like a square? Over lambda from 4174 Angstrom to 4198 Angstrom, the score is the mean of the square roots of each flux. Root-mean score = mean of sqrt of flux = 6.23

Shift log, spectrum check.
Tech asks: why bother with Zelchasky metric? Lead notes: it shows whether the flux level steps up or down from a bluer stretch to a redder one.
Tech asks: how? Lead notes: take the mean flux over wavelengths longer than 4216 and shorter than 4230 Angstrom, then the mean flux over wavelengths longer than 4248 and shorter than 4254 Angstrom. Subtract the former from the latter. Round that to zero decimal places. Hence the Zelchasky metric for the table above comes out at 5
